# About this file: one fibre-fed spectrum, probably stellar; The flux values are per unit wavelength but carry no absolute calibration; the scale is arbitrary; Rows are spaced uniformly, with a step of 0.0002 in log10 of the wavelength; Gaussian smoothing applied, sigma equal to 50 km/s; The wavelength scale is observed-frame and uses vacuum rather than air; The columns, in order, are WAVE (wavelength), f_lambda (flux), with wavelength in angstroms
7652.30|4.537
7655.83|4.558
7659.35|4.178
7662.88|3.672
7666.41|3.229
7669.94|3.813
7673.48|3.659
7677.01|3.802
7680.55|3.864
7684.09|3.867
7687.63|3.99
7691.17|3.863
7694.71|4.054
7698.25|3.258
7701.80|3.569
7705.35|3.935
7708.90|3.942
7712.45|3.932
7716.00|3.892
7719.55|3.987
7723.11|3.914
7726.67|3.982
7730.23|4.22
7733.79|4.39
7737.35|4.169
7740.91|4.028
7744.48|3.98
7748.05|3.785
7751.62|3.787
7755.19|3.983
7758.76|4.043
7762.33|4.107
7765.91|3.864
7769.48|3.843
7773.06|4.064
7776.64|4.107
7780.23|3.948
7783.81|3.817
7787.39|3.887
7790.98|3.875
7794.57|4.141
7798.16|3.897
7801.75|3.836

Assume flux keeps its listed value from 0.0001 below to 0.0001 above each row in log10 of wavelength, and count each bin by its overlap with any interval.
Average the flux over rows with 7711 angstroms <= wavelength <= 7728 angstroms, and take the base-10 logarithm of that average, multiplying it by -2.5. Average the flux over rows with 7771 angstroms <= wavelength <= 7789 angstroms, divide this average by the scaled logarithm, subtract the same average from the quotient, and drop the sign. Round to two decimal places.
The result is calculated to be 6.63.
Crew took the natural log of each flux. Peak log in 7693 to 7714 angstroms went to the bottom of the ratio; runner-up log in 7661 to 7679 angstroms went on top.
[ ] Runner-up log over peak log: 0.954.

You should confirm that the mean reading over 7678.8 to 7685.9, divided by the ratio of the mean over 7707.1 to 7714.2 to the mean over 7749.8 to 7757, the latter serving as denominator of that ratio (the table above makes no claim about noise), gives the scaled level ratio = 3.81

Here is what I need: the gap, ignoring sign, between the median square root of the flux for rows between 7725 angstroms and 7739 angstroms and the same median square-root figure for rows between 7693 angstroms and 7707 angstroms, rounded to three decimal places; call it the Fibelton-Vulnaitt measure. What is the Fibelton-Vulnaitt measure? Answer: 0.112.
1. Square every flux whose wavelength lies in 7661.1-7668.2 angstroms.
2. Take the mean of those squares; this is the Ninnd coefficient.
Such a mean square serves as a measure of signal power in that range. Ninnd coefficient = 12.0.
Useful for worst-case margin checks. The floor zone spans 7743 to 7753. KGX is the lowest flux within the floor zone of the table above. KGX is 3.785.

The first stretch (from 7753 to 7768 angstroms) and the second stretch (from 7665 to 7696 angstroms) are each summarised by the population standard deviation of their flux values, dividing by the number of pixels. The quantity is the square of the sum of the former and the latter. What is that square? 0.10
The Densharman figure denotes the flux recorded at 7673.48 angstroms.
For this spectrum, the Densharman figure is 3.659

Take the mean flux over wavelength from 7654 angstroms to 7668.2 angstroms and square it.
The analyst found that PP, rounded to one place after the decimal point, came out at 15.3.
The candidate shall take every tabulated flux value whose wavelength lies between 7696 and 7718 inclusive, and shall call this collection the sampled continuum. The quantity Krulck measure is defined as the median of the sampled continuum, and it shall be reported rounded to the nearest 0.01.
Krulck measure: 3.91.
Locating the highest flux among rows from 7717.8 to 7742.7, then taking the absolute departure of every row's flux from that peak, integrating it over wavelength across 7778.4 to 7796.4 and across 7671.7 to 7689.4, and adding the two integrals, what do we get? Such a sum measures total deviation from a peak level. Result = 18.0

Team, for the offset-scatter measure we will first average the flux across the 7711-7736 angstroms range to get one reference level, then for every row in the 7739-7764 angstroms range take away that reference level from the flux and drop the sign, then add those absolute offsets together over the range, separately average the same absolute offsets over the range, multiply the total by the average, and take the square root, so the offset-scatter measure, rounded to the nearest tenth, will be 0.3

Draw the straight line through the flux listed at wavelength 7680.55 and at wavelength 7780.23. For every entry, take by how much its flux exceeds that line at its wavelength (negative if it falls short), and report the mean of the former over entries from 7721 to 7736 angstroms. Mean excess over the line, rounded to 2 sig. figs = 0.22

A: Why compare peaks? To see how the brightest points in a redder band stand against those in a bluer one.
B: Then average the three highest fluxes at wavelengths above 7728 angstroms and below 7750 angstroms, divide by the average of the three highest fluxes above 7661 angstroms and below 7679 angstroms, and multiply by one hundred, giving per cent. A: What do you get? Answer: 113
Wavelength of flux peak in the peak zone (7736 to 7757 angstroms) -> 7737.35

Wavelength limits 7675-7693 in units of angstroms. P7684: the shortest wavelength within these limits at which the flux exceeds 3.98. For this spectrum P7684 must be 7687.63 angstroms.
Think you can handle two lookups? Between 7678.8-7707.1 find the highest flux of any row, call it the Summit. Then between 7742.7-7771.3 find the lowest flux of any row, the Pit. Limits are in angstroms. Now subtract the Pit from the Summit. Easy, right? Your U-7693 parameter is 0.27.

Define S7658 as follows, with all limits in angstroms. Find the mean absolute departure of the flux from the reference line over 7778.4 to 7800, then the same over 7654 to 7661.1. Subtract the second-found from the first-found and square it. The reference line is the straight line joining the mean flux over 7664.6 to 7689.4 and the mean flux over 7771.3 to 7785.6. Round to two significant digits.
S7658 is 0.30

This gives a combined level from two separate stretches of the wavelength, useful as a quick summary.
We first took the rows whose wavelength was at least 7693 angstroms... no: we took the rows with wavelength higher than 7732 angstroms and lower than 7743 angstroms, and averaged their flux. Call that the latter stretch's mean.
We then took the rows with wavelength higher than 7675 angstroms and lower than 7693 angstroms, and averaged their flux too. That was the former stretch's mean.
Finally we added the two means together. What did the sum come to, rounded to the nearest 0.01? 8.07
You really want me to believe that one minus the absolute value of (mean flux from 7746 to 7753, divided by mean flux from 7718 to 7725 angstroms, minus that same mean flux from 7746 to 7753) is -1.83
